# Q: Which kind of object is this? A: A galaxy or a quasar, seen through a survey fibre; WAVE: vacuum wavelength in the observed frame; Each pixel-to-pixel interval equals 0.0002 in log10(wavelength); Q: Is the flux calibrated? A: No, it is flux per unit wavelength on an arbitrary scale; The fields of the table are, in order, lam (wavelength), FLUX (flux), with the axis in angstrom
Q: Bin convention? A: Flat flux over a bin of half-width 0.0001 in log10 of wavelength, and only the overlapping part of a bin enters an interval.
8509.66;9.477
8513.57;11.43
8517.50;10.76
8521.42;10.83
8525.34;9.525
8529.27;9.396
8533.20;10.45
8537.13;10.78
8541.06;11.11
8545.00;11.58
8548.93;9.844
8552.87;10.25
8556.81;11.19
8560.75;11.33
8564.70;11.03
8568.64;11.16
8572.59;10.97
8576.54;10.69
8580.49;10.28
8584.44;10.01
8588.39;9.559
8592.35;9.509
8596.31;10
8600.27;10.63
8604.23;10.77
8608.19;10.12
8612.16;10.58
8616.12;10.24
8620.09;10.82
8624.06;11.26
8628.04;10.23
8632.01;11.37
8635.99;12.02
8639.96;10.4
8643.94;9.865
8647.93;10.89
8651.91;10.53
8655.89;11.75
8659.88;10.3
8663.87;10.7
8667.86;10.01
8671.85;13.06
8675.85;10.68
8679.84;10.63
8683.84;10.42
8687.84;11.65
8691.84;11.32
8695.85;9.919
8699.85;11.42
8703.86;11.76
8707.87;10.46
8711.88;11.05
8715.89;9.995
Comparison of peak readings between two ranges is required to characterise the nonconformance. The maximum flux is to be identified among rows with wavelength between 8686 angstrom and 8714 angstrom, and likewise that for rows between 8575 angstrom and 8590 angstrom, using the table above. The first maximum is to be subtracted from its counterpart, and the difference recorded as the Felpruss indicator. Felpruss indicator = -1.1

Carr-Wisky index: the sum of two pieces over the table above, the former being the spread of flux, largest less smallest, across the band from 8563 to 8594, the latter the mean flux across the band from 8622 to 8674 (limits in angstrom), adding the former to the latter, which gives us 12.60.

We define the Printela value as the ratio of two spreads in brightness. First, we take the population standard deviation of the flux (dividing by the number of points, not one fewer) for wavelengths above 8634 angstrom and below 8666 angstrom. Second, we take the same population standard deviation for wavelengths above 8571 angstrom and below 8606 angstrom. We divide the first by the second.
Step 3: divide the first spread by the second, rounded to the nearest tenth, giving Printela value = 1.4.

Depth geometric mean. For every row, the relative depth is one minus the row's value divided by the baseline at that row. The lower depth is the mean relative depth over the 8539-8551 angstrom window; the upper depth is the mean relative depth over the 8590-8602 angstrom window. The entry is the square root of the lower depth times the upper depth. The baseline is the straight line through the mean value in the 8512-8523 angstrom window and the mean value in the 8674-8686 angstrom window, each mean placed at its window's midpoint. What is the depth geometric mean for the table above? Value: 0.0239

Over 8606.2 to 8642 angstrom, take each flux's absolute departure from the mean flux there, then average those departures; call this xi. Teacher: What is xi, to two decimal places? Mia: 0.52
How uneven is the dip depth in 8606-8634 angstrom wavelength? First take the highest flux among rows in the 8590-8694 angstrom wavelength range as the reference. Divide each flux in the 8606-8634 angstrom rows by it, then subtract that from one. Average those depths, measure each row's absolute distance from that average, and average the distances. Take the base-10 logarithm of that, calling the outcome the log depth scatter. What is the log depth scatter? -1.49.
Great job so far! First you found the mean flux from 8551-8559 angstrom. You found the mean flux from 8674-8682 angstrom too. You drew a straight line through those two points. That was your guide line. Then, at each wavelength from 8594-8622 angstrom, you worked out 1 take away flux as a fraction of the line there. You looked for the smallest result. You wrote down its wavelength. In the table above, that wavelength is 8620.09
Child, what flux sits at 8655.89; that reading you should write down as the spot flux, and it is 11.75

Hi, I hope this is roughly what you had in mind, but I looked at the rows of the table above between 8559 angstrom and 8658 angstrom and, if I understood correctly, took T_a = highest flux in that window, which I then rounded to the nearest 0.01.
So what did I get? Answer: 12.02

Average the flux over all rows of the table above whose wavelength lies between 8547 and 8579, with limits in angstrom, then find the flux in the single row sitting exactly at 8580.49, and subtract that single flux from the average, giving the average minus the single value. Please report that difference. 0.5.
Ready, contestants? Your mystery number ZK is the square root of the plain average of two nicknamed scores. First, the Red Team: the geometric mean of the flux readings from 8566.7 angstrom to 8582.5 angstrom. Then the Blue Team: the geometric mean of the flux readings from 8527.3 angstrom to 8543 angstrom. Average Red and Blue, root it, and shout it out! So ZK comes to 3.25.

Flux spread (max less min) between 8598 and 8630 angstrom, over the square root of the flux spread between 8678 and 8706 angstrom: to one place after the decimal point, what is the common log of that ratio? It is -0.1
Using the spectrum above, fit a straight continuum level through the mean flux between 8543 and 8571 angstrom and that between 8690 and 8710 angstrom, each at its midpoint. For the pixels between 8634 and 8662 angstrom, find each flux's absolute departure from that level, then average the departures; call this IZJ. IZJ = 0.7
